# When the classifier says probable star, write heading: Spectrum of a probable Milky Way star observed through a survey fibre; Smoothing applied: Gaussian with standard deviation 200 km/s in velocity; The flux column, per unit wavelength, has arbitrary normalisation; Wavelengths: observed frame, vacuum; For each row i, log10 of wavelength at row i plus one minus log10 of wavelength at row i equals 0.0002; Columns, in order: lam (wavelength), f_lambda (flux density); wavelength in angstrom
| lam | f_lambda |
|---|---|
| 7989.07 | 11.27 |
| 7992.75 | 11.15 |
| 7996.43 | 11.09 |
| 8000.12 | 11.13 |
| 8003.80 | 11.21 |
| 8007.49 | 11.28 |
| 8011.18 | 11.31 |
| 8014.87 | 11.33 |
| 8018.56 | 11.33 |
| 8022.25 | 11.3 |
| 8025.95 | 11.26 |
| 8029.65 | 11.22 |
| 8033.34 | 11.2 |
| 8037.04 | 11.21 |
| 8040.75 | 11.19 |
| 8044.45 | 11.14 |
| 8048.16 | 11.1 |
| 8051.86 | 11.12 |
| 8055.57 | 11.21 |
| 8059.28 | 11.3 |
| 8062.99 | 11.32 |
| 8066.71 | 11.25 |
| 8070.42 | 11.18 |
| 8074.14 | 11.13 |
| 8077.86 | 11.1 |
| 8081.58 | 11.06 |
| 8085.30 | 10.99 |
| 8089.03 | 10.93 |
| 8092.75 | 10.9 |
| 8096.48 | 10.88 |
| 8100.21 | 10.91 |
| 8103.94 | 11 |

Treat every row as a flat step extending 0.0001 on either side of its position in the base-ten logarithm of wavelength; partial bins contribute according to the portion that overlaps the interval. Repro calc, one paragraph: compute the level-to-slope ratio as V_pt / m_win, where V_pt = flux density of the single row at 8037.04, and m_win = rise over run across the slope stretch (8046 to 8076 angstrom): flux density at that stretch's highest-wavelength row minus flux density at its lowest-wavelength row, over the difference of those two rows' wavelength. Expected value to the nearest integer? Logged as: 9708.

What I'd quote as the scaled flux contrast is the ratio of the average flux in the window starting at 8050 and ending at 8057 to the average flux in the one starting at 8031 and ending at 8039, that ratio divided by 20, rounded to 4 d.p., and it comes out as 0.0498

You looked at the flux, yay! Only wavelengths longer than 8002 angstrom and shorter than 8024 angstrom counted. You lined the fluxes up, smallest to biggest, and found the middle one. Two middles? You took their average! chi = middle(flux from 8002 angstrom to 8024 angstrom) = 11.3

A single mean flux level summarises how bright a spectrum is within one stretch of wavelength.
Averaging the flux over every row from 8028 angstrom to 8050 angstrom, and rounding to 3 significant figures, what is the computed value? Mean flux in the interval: 11.2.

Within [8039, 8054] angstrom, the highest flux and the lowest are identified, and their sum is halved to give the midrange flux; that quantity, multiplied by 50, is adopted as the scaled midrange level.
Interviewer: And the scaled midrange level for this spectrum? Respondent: 557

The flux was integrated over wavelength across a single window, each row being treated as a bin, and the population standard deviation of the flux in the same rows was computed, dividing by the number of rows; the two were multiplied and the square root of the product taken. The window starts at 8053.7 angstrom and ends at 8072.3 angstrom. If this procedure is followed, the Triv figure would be 3.32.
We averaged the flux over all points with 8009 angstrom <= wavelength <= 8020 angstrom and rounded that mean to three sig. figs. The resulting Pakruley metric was 11.3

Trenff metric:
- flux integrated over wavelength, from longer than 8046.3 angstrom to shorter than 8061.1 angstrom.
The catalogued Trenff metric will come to 166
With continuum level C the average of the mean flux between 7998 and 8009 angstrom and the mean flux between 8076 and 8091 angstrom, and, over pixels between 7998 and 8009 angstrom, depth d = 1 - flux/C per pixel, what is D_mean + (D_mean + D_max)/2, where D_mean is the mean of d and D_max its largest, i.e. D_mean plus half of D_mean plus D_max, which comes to -0.013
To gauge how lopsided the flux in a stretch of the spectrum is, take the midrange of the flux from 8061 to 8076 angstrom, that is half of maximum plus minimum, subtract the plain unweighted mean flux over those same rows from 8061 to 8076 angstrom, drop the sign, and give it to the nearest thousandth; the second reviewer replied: 0.005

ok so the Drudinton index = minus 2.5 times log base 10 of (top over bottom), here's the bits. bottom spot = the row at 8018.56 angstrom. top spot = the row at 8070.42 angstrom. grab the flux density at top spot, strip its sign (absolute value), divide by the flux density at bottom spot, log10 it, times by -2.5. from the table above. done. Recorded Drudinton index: 0.014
